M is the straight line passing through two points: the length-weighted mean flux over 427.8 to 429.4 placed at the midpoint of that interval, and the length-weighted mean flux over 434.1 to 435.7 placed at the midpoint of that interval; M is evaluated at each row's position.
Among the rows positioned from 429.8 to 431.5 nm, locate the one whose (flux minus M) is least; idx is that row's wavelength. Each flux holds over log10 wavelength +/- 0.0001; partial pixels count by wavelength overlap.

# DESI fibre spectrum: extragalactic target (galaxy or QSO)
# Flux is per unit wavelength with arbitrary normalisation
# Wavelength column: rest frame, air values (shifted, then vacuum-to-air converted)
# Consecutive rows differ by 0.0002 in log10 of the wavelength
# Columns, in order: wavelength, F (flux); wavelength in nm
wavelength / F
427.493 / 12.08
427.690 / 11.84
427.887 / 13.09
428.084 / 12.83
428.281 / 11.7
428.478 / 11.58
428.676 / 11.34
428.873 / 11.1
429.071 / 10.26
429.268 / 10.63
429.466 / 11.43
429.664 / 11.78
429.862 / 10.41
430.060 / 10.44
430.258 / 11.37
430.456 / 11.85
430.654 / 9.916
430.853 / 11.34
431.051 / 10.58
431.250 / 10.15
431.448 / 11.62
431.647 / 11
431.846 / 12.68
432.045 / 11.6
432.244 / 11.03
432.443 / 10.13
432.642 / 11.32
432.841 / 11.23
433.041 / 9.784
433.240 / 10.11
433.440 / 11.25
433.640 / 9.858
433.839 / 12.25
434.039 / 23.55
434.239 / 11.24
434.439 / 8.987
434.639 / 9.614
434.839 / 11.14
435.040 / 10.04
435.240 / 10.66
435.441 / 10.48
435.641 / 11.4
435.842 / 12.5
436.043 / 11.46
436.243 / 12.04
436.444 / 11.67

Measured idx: 430.654 nm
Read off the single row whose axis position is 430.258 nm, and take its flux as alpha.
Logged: 11.37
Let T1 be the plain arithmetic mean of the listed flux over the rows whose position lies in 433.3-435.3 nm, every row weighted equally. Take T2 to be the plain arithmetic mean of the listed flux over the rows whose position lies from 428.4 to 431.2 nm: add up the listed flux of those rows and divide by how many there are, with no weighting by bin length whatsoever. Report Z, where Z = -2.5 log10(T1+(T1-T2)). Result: -2.76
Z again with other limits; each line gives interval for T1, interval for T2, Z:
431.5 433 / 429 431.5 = -2.67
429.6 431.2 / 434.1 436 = -2.63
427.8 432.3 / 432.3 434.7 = -2.60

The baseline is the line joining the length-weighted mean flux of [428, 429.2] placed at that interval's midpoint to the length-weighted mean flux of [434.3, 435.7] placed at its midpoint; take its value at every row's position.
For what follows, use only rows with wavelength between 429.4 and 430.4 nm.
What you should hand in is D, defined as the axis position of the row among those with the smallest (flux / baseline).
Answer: 429.862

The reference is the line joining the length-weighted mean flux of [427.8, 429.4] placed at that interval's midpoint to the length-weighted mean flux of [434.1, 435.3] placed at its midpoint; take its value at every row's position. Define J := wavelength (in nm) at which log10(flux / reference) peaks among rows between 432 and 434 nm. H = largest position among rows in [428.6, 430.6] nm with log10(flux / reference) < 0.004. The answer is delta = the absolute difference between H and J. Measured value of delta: 3.58 nm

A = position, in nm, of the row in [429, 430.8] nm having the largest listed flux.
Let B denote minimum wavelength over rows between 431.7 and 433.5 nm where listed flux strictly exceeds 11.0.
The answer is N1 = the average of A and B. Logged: 431.15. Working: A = 430.456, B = 431.846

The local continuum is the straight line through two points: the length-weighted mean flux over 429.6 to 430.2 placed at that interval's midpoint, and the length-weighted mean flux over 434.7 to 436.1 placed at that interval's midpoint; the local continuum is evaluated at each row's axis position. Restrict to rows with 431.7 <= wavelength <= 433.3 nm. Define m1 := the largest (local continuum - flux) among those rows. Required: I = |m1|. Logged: 1.18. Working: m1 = 1.18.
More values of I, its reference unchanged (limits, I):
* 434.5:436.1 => 1.40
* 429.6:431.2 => 0.97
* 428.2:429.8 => 0.57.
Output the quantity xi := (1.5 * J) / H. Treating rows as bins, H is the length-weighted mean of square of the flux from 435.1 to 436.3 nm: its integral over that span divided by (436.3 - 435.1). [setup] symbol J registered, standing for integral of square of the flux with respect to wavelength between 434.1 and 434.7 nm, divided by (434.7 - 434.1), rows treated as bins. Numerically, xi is 1.50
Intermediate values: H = 130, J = 130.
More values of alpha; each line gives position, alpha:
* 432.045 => 11.6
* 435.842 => 12.5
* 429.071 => 10.26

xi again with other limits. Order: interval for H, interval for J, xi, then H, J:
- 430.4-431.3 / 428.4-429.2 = 1.58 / 116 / 122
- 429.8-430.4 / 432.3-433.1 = 1.46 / 118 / 114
